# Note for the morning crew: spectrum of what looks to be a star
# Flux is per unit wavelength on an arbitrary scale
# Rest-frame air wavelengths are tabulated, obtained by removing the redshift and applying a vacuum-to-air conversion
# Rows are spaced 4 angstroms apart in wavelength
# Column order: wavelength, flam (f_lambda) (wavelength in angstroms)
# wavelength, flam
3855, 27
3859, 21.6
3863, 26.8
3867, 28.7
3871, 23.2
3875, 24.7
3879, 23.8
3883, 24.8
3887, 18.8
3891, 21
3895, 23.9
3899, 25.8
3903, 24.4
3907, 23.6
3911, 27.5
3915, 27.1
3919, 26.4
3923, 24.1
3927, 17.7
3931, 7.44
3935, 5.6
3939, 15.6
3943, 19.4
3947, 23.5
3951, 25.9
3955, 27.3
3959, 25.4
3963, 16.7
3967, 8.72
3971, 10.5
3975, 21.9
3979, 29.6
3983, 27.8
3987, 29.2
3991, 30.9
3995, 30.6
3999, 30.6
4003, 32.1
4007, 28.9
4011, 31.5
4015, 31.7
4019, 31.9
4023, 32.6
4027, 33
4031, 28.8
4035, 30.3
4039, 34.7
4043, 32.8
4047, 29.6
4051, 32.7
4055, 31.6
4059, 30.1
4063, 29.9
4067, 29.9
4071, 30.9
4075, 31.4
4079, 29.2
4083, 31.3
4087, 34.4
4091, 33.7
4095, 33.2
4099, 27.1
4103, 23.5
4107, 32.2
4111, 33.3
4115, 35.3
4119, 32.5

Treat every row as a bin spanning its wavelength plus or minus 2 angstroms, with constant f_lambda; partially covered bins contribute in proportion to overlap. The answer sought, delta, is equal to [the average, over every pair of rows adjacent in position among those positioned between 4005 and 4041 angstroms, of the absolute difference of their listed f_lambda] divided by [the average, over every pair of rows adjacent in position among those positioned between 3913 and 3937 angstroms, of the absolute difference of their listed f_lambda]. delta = 0.41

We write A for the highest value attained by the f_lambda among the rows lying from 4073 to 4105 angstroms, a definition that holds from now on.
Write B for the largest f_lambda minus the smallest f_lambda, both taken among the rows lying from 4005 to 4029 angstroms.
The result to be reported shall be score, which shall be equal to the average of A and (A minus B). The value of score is 32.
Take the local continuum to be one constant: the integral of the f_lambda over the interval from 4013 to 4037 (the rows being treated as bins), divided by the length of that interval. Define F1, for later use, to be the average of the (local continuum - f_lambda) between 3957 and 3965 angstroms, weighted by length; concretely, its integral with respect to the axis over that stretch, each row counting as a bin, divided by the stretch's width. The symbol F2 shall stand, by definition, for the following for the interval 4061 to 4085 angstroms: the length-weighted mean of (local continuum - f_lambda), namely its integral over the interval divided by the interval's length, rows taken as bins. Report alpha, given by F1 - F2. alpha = 9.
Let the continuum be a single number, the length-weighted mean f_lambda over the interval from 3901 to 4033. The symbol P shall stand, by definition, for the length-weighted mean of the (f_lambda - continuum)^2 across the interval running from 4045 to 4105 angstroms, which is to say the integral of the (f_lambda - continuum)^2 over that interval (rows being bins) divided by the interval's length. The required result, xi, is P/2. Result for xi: 22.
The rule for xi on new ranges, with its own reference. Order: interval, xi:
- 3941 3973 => 34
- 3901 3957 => 30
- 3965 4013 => 31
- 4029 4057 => 26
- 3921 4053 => 33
